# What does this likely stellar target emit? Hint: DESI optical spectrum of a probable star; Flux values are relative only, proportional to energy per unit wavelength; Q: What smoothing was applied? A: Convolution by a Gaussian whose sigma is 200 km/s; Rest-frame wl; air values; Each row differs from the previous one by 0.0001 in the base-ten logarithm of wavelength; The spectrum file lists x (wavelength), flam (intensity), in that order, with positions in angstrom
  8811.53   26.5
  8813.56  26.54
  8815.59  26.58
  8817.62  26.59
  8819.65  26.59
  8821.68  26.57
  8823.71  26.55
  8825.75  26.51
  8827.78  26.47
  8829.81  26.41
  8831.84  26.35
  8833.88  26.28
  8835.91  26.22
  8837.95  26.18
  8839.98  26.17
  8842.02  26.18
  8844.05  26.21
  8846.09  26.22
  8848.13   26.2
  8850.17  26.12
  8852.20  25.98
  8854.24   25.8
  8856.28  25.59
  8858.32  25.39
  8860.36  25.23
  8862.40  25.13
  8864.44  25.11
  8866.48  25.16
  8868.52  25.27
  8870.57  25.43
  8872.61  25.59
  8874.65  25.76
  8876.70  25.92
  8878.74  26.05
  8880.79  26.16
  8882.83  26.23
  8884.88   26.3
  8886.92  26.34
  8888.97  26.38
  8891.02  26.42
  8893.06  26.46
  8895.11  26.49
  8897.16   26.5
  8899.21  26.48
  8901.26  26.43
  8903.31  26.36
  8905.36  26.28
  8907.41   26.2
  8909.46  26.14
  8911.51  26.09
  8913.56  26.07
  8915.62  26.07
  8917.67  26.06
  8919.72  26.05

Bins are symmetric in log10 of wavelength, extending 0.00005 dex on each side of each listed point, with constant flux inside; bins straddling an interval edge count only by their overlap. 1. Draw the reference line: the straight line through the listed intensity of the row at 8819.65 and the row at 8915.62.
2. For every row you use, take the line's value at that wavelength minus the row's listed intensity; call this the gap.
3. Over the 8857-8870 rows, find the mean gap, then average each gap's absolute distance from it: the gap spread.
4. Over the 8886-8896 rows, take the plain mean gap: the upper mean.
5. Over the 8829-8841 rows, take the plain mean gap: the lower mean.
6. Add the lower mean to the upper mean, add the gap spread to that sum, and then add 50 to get 50.1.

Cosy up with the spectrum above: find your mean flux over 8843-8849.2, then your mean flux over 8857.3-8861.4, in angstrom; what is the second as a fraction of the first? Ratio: 0.97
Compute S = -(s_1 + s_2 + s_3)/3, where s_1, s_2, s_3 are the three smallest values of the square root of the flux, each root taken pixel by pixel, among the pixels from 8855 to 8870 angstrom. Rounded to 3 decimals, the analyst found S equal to -5.013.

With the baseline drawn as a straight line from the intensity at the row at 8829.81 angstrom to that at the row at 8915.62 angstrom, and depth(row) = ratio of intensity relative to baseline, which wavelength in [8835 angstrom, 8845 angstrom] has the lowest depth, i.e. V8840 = 8839.98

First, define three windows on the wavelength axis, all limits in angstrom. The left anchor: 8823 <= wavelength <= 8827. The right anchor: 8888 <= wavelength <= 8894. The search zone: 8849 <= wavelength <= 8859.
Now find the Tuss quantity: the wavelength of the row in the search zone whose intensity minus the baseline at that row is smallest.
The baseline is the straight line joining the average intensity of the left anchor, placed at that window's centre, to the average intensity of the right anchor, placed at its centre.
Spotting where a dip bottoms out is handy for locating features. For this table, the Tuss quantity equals 8858.32 angstrom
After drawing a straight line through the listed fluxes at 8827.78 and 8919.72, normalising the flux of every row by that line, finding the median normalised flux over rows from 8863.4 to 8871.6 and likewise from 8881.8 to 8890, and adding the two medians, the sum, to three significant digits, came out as 1.96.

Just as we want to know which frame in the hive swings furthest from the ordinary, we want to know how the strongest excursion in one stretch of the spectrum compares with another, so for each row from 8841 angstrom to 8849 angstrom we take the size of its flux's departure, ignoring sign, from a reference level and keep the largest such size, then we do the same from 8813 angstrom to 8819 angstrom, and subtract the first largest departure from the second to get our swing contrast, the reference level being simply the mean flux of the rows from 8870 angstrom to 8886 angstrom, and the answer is 0.37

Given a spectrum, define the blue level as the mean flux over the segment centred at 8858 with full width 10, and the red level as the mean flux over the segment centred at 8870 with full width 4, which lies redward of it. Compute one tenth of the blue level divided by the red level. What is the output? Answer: 0.100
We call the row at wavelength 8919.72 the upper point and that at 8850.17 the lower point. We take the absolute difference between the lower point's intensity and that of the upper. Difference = 0.07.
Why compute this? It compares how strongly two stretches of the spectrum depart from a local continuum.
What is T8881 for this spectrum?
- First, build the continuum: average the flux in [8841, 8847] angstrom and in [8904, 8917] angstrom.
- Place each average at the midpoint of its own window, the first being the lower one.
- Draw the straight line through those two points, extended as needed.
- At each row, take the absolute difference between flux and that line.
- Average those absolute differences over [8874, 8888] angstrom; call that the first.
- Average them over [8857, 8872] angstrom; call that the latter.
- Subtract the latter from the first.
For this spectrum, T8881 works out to -0.77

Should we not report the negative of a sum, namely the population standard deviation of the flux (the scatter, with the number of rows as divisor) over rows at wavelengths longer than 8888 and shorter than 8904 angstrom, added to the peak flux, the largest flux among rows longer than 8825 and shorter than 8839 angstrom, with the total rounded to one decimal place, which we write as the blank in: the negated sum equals -26.6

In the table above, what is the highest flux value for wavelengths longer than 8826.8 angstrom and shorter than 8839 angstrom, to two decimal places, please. 26.47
